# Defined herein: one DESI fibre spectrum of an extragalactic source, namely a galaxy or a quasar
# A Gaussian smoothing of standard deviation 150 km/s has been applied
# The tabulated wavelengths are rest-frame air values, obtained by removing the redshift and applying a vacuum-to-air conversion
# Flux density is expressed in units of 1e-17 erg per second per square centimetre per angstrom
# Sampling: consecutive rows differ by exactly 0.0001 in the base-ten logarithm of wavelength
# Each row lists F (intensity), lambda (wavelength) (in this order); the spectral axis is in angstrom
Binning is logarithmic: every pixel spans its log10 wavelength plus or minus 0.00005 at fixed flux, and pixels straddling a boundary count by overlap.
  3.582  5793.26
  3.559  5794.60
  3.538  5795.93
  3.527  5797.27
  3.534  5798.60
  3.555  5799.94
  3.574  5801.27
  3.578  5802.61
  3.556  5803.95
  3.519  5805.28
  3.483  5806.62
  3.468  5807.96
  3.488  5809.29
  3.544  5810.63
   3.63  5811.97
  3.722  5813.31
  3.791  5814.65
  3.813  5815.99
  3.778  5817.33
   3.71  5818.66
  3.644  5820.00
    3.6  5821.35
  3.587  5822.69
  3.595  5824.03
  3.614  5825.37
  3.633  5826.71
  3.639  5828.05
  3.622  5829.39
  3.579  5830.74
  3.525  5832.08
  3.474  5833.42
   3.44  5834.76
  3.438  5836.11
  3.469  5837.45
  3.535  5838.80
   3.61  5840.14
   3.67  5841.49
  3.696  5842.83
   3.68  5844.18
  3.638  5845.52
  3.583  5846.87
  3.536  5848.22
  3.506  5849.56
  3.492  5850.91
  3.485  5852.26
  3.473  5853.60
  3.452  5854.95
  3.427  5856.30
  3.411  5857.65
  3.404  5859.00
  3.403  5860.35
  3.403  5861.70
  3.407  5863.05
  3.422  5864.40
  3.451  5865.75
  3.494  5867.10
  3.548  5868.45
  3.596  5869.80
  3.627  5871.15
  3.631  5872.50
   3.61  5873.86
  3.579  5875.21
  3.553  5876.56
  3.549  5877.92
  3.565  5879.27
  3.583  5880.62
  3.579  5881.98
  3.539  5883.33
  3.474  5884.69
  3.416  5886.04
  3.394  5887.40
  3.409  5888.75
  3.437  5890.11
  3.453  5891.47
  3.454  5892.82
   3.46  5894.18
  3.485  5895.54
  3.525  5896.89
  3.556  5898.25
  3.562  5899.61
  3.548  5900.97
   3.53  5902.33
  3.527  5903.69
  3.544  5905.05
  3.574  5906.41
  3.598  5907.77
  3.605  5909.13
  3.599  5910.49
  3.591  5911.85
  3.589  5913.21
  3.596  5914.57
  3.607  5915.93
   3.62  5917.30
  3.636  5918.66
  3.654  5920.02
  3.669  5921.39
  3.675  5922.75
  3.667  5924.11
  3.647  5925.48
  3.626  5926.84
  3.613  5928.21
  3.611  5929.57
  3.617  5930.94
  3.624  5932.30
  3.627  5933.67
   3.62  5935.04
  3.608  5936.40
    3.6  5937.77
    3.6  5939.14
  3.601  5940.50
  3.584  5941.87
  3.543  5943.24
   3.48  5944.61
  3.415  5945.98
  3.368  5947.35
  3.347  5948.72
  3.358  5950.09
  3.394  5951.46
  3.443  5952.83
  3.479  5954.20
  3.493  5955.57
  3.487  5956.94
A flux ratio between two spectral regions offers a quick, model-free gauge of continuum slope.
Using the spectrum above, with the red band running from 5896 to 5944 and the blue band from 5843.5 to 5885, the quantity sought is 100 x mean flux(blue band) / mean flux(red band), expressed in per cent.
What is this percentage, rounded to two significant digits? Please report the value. 98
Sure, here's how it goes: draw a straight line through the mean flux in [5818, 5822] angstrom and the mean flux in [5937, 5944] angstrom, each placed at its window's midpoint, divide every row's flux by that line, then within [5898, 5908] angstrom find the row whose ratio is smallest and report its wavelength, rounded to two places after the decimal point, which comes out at 5903.69 angstrom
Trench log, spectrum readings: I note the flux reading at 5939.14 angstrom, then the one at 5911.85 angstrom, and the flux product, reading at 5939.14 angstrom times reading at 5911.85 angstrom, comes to 12.9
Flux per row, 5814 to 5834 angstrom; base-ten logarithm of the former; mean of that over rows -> 0.561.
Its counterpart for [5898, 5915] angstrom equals 0.553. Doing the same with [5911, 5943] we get 0.559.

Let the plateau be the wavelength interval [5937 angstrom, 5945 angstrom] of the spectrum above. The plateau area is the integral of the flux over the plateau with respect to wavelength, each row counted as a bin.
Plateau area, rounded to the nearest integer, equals 29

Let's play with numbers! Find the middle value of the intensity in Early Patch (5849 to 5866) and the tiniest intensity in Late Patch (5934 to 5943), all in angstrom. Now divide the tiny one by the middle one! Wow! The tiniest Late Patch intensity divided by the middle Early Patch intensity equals 1.05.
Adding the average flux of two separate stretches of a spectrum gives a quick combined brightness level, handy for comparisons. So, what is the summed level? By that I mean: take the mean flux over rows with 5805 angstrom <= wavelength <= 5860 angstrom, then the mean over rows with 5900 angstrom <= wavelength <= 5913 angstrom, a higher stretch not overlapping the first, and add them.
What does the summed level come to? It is 7.14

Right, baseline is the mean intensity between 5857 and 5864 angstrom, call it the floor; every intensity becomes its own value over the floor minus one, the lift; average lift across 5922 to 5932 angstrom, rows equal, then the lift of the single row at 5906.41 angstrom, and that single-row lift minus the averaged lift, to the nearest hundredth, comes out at -0.02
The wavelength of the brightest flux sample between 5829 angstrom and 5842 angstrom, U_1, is 5841.49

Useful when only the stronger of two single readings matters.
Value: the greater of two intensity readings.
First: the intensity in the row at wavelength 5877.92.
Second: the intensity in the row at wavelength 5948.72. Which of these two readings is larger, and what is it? 3.55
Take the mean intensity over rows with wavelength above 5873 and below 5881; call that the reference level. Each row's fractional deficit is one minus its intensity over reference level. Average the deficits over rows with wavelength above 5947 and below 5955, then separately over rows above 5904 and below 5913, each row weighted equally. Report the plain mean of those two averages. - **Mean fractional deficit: 0.023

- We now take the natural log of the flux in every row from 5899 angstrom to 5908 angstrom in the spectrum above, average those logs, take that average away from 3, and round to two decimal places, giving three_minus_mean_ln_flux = 1.73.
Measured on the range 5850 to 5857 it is 1.76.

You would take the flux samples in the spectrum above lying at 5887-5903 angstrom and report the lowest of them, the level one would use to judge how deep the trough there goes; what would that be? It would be 3.394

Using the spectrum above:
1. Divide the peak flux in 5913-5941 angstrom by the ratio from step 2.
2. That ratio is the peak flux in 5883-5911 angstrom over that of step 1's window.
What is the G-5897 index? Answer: 3.75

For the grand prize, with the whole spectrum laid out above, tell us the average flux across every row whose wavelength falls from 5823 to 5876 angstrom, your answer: 3.53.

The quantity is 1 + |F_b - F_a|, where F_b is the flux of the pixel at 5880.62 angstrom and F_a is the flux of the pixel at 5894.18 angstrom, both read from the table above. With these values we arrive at 1.12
